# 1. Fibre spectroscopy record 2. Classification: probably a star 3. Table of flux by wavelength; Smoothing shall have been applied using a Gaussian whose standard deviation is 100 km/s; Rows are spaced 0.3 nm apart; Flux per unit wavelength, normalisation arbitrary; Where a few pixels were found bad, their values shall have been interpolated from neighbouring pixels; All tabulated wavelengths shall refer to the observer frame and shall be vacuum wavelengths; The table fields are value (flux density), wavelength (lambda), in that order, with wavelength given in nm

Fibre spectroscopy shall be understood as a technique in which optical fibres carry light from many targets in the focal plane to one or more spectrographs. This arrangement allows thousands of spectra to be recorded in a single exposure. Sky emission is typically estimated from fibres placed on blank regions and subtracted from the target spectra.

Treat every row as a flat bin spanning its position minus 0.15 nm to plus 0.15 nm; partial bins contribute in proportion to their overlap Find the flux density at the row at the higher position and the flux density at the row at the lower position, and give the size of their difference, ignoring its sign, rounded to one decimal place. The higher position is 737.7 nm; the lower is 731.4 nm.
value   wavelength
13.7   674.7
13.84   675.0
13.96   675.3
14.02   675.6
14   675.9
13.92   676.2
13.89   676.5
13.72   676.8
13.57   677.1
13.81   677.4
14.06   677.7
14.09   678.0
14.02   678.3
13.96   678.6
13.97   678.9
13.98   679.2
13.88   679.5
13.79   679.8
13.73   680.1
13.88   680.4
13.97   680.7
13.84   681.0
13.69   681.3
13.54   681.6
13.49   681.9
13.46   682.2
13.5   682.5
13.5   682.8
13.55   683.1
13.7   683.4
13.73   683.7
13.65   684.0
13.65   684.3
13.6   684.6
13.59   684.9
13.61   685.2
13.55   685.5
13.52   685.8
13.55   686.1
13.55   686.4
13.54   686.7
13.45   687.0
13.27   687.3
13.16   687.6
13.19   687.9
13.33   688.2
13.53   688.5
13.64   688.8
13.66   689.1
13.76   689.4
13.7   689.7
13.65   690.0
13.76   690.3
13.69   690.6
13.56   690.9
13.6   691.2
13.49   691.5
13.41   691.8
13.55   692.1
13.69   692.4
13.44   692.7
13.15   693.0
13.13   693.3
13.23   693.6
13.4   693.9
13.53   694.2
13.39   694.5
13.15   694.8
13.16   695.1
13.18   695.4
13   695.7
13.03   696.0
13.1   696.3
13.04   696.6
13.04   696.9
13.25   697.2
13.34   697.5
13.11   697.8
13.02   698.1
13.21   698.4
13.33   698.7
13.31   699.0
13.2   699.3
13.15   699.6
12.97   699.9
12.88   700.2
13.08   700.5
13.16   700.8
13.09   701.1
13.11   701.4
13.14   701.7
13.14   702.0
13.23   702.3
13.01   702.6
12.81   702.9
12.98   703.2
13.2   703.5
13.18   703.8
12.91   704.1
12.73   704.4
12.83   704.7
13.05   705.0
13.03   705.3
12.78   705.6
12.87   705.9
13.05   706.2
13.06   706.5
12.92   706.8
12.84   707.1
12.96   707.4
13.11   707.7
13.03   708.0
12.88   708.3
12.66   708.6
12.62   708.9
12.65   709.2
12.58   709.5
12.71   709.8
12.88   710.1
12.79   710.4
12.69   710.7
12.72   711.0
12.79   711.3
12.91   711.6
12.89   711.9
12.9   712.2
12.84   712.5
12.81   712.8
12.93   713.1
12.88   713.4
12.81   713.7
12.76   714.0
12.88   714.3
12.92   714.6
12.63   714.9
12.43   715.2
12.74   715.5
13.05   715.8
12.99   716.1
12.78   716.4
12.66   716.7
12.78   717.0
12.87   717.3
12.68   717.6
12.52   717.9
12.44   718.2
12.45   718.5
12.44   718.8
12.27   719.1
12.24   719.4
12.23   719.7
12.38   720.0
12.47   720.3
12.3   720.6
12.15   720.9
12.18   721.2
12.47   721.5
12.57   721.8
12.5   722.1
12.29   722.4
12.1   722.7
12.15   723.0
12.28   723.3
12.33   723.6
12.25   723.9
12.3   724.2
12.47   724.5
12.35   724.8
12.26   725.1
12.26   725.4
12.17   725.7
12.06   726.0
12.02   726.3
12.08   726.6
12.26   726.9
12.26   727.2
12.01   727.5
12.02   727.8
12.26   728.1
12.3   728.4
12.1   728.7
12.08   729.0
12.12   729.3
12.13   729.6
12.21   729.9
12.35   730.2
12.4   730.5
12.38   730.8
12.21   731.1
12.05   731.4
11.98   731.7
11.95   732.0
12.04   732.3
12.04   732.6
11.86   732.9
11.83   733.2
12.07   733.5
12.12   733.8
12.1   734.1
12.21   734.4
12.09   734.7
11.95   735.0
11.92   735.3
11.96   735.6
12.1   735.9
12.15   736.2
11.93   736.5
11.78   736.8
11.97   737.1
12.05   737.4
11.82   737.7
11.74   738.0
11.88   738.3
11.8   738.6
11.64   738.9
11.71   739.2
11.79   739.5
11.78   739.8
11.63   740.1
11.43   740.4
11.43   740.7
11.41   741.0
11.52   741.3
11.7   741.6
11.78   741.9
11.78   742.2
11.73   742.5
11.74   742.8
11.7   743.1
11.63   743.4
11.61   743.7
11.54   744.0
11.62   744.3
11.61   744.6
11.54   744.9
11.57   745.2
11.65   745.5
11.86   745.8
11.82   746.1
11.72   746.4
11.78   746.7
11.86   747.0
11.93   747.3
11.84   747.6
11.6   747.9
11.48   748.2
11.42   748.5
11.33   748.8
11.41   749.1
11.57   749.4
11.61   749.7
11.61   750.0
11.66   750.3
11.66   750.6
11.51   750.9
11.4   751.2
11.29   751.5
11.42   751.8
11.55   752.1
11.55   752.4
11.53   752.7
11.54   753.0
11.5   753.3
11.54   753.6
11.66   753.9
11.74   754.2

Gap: 0.2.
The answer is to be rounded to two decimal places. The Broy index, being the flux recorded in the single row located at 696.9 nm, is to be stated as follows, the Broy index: 13.04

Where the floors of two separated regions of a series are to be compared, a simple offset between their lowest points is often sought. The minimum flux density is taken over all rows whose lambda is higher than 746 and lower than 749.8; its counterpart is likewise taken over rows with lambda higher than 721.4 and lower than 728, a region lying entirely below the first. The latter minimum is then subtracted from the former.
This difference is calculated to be -0.68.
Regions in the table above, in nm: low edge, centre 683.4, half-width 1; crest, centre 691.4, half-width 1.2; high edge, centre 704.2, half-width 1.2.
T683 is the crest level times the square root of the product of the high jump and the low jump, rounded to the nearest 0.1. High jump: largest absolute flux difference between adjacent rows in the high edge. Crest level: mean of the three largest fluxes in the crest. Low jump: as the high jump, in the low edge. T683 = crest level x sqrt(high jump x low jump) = 2.8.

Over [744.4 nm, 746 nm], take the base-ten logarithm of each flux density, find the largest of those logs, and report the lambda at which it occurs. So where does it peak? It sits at 745.8 nm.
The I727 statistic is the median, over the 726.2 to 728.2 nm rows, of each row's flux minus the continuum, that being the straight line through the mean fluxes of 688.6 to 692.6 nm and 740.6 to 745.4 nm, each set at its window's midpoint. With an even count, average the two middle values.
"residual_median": -0.17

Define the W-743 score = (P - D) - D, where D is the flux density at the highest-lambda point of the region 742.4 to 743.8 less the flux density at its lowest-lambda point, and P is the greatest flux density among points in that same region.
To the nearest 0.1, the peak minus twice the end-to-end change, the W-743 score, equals 12.0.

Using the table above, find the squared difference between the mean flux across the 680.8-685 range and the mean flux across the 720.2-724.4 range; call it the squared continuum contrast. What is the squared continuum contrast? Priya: 1.7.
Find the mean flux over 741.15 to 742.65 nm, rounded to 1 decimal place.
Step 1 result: 11.7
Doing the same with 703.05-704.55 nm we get 13.0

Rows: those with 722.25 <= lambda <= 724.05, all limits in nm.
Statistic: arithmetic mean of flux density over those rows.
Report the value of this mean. 12.2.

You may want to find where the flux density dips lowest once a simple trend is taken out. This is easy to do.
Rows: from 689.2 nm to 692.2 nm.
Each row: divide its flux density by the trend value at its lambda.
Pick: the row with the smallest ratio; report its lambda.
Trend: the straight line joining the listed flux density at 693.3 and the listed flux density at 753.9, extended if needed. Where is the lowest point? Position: 691.8 nm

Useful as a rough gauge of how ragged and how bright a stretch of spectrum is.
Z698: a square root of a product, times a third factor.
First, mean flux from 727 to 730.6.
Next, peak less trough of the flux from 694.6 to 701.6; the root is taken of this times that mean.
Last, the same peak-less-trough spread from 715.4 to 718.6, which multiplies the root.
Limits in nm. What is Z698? 1.44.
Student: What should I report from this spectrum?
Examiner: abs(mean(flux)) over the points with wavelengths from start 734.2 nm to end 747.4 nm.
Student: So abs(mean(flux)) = 11.8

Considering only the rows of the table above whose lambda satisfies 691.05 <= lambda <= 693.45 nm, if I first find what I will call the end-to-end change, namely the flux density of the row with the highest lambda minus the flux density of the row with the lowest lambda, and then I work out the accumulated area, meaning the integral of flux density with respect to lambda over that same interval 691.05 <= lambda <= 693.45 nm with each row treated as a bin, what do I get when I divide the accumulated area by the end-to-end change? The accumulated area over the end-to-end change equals -69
